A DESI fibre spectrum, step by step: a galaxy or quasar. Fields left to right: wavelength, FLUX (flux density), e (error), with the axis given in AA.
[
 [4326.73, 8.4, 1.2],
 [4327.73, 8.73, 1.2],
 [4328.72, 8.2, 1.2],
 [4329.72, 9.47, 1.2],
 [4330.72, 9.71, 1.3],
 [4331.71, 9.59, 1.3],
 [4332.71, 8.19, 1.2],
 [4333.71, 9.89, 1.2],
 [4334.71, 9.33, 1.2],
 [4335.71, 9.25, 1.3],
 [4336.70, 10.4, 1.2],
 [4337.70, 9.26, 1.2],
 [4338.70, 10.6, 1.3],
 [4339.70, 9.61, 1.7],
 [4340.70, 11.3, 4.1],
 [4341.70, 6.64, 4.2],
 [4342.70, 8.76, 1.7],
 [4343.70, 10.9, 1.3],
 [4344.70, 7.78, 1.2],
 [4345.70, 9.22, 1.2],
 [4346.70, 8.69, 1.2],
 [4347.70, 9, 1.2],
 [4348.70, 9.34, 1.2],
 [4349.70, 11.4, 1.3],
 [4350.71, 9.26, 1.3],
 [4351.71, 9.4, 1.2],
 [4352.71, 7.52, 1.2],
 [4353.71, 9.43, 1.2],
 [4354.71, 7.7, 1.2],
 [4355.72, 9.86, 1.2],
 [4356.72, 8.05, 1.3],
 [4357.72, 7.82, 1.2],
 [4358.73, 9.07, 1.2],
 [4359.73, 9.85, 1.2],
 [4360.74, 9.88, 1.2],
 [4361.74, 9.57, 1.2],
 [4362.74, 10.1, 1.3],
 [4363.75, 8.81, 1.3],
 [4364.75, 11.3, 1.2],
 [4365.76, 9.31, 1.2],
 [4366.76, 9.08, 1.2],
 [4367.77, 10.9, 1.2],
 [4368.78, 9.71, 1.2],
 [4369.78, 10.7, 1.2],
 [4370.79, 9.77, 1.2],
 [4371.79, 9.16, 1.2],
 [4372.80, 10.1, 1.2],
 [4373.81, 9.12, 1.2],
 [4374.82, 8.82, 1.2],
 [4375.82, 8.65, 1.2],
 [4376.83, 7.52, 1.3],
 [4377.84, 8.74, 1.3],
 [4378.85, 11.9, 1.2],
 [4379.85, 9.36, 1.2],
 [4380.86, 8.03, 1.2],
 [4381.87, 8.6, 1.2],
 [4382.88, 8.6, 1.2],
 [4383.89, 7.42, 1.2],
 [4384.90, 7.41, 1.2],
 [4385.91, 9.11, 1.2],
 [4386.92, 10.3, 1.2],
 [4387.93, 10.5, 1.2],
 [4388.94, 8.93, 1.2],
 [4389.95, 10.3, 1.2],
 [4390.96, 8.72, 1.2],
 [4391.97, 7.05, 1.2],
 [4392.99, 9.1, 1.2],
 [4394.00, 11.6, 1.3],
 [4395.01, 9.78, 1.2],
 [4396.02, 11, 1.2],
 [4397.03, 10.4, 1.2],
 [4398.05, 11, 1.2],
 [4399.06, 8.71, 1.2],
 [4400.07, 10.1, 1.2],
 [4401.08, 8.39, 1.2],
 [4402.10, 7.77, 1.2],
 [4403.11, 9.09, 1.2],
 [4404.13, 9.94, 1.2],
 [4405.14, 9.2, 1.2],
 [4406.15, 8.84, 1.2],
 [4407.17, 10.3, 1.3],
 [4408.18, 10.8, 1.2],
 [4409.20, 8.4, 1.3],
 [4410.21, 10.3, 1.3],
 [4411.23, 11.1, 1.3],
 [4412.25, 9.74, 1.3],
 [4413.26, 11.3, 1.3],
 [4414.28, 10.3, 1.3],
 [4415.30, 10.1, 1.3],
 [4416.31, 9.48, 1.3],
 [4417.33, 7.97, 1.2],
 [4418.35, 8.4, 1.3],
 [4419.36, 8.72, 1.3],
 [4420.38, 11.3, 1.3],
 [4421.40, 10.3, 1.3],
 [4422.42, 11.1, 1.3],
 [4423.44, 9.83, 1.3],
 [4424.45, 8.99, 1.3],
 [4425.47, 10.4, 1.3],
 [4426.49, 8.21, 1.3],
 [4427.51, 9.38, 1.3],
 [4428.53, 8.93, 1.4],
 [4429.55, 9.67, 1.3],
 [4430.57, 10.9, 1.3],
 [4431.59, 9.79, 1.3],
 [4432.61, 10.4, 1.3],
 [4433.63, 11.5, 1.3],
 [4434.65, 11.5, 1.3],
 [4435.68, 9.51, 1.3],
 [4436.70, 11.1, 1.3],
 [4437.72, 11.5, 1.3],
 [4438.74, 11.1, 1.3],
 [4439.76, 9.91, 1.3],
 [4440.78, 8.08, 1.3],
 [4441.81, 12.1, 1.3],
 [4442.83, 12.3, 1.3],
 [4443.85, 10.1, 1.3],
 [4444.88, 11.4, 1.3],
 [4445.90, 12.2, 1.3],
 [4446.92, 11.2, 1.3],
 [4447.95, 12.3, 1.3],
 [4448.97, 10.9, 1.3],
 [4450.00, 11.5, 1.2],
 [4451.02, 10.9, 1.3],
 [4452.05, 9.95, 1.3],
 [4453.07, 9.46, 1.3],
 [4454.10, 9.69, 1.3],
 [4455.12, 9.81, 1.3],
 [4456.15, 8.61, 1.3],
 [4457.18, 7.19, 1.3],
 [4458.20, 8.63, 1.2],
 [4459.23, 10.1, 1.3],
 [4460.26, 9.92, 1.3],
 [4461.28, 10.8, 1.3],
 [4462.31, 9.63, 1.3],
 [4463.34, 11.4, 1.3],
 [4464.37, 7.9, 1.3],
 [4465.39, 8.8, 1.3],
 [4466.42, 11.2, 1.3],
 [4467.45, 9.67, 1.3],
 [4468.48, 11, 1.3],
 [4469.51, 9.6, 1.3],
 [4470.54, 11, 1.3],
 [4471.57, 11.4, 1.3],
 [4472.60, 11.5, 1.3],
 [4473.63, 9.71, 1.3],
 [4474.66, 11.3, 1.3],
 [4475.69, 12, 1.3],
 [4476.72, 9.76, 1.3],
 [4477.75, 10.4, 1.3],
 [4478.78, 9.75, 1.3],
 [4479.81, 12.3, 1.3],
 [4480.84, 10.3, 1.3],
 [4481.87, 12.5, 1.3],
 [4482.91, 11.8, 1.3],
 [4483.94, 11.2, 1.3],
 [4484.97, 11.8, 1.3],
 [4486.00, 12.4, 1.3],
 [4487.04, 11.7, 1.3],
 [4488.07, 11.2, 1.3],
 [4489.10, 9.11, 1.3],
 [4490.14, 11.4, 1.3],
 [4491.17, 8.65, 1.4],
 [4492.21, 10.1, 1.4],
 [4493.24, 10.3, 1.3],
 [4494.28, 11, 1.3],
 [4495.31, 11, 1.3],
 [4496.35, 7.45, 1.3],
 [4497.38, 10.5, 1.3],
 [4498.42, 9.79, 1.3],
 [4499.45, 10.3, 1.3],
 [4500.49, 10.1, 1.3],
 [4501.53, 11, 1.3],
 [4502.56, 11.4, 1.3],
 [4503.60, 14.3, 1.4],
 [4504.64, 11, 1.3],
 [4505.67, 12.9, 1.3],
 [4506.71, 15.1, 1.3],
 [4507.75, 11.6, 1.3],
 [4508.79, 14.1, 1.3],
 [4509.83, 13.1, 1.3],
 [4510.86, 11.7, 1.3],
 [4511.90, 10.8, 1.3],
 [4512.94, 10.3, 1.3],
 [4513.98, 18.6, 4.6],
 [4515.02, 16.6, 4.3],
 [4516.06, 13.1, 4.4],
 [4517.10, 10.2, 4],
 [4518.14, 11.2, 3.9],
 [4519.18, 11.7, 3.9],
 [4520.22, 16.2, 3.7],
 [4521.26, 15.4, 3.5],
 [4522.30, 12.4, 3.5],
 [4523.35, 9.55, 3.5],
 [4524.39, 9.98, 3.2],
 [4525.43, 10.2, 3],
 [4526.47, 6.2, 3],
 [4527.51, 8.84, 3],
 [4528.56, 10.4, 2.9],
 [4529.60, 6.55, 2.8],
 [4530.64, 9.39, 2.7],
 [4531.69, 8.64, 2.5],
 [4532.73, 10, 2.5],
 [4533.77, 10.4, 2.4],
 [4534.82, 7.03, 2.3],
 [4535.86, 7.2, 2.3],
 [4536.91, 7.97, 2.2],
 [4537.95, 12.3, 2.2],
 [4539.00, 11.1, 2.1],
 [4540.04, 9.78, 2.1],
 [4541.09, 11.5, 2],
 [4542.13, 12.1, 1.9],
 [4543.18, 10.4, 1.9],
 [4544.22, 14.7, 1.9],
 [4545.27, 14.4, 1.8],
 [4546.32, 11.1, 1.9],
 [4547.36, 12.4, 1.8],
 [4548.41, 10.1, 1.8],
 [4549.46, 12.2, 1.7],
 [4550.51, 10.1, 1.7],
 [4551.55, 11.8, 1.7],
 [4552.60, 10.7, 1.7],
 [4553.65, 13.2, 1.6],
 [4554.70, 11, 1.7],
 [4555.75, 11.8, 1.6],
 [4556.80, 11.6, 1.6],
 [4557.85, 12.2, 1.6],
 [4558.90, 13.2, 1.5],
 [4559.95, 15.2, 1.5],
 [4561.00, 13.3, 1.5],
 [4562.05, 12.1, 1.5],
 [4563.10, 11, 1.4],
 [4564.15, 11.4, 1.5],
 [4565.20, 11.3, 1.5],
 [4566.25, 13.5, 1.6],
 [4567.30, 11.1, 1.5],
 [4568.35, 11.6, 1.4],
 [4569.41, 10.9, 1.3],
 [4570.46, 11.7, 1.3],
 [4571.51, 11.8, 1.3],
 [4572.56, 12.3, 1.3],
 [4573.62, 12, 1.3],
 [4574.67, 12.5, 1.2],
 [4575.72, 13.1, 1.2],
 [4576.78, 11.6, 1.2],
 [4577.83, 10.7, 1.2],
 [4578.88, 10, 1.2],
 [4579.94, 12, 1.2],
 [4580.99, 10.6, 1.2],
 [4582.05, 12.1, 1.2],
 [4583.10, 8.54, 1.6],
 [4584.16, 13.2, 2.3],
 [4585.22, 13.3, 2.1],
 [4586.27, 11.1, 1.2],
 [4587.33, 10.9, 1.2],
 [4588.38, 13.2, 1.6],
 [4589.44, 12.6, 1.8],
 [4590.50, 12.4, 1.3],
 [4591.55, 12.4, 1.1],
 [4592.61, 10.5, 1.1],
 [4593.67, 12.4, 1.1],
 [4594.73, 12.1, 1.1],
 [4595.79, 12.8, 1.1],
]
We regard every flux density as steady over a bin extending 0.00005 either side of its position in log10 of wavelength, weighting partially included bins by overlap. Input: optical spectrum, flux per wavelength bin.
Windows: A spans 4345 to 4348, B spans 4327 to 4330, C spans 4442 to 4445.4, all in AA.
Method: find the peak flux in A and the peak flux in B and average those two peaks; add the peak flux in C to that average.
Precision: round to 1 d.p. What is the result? 21.6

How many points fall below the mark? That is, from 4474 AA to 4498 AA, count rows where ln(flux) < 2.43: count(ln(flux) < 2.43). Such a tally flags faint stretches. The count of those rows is 15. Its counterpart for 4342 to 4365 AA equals 22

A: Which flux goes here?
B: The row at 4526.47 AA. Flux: 6.2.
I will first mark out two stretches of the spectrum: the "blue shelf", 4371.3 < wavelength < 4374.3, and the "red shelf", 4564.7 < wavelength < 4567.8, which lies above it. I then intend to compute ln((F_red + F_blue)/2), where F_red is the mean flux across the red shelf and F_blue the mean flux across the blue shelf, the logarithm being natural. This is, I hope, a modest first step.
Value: 2.37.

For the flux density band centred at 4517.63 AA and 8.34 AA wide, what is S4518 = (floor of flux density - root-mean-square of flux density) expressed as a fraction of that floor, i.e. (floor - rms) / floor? -0.41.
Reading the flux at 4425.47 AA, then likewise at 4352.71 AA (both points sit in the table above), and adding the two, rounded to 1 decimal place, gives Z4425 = 17.9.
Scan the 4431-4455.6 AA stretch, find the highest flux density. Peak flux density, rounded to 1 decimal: 12.3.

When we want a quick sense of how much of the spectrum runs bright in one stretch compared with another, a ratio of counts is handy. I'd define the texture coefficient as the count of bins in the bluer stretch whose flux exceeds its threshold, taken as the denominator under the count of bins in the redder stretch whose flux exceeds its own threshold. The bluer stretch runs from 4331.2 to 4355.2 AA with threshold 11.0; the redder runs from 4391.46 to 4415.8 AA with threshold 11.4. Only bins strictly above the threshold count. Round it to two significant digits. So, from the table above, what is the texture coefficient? 0.50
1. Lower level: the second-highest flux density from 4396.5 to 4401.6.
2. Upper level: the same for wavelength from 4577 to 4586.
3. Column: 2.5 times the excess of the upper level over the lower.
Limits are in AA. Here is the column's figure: 7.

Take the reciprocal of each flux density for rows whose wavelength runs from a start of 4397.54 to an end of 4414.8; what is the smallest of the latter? 0.088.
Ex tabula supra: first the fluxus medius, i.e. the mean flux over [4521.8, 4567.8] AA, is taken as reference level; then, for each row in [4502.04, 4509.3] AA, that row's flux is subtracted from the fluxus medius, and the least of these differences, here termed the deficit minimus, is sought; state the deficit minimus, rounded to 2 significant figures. -4.2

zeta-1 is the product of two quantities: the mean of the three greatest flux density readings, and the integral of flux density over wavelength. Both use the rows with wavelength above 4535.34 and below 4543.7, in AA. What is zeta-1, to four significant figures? 1030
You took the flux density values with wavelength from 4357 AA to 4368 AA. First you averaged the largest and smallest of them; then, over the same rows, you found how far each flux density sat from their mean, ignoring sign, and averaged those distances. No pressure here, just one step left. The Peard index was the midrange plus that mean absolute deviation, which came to 10.3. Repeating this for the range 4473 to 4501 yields 10.9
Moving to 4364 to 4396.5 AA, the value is 10.5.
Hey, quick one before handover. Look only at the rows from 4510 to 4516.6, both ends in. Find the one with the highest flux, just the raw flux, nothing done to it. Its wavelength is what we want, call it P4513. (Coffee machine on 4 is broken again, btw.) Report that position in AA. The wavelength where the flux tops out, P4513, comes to 4513.98 AA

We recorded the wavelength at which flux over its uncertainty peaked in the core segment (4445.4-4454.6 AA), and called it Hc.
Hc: 4450.00 AA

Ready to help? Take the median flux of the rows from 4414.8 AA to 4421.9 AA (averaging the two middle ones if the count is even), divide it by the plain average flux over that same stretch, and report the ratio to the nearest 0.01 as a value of 1.00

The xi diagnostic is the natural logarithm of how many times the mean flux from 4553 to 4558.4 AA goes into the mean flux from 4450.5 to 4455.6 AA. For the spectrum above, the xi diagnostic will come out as -0.18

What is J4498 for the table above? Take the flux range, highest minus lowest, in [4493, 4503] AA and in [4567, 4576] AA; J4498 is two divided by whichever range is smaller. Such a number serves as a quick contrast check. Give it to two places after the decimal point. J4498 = 0.91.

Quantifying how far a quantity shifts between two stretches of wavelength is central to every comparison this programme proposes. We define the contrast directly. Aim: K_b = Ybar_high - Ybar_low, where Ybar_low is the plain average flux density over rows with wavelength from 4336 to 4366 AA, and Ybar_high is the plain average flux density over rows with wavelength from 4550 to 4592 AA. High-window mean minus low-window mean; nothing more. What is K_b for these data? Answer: 2.5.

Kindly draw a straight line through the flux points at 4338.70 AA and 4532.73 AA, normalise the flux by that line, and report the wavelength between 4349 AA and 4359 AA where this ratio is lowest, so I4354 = 4352.71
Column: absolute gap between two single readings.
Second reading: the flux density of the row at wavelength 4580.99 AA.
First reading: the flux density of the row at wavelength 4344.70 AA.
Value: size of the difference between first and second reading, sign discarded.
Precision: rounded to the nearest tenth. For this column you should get 2.8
